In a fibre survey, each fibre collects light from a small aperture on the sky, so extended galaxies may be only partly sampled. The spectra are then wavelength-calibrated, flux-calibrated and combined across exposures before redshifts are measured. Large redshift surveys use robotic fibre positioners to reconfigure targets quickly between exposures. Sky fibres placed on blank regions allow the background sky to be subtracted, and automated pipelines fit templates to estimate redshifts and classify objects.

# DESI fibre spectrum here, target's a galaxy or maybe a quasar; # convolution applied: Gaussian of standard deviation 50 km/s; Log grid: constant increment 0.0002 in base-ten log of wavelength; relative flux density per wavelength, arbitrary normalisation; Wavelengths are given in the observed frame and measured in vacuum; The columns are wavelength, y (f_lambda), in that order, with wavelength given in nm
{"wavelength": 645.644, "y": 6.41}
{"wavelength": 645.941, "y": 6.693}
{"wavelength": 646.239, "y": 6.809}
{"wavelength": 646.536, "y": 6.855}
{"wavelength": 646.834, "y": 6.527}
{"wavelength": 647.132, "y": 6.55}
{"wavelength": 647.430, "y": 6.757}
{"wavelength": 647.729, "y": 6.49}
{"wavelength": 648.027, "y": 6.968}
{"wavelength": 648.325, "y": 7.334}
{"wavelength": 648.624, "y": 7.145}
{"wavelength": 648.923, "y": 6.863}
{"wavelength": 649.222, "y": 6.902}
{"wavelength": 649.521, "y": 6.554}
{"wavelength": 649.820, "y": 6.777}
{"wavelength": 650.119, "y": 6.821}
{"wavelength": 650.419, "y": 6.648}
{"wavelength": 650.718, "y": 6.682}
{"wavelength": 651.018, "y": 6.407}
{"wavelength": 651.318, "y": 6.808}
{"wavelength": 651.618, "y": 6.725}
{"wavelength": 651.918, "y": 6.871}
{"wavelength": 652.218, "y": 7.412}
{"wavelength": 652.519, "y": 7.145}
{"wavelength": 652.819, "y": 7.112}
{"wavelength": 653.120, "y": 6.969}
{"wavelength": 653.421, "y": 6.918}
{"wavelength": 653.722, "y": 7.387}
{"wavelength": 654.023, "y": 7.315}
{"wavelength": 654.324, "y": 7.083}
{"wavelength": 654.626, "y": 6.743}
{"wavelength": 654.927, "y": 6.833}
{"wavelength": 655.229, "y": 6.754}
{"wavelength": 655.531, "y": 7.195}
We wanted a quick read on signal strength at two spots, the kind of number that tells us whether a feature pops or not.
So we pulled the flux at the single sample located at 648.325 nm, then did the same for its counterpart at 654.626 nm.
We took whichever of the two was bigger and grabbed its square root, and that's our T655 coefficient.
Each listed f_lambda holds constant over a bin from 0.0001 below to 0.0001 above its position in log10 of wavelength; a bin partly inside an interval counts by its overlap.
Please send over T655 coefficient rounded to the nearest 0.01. 2.71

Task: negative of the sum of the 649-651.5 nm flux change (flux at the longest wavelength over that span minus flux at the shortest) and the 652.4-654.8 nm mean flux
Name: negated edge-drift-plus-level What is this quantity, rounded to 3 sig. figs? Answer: -6.99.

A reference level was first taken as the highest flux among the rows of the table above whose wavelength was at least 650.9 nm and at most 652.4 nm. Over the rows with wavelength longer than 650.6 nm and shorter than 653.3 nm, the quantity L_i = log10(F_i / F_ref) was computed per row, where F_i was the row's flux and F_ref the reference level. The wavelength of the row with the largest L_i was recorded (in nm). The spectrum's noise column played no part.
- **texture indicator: 652.218 nm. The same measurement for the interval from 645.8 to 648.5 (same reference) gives 648.325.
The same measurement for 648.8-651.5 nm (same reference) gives 649.222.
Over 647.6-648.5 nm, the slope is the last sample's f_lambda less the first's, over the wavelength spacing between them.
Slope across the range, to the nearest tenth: 1.4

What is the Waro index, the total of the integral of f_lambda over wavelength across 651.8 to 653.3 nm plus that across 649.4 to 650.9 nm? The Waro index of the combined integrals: 20.69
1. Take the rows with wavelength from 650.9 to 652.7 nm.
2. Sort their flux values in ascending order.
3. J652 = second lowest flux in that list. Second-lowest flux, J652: 6.725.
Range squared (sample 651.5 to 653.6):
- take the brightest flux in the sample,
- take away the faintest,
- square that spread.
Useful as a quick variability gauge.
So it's 0.47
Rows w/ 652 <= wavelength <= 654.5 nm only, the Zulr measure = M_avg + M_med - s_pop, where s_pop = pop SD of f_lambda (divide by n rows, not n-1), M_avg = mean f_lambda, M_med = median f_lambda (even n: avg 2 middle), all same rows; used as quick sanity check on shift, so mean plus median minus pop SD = 14.1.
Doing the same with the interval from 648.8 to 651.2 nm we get 13.3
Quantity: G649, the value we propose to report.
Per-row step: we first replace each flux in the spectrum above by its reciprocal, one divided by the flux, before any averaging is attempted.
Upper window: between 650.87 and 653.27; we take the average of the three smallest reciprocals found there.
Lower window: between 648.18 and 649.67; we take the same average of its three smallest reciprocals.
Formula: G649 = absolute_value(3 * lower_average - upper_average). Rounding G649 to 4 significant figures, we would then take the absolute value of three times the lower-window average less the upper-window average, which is 0.2827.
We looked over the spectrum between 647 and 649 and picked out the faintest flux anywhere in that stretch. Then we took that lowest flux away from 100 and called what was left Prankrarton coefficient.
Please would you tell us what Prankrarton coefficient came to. 93.5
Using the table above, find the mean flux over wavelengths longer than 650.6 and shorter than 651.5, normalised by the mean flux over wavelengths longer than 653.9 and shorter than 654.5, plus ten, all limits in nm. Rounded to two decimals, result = 10.92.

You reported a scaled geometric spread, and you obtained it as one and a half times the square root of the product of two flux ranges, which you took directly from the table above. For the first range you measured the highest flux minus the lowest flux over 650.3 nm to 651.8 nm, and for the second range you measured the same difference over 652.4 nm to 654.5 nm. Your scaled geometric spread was 0.65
